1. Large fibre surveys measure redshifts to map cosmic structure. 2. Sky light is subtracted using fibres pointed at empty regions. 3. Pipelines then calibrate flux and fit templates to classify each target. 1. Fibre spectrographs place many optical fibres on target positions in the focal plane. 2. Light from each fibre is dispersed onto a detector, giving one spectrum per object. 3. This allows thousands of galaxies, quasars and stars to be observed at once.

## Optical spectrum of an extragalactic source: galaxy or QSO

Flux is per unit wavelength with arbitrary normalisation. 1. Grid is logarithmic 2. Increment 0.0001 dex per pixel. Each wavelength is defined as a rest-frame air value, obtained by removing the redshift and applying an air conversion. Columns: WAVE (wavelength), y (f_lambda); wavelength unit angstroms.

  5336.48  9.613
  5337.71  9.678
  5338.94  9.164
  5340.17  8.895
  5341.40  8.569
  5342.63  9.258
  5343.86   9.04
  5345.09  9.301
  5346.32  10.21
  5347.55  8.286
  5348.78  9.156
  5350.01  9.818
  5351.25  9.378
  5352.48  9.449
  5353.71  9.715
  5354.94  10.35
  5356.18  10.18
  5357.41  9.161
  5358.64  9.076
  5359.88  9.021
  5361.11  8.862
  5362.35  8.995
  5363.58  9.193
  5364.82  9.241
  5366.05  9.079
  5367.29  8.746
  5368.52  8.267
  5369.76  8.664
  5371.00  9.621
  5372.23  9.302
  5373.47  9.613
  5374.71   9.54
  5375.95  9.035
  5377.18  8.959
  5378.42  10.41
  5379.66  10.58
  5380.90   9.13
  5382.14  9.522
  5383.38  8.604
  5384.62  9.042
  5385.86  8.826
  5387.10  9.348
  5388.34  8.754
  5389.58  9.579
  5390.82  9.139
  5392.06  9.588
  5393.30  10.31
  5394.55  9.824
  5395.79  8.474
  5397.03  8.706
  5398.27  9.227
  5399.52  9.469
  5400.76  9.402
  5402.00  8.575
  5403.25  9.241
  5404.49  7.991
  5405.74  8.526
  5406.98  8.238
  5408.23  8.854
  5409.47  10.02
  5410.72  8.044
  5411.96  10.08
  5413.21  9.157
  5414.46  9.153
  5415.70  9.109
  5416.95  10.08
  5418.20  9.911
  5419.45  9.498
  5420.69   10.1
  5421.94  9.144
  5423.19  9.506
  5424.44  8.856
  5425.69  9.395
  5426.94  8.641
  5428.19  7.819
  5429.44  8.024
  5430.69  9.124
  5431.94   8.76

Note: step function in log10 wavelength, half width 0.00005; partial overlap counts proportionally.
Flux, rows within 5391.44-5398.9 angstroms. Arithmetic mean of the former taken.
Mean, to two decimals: 9.35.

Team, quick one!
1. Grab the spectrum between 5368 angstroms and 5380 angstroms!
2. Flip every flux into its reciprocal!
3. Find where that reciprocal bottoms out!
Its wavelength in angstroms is 5379.66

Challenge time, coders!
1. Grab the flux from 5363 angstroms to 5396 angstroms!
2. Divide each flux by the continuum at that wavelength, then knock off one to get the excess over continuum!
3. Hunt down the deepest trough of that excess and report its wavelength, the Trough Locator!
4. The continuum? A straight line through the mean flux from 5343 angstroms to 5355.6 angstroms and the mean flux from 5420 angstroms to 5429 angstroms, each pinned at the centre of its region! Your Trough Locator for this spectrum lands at 5368.52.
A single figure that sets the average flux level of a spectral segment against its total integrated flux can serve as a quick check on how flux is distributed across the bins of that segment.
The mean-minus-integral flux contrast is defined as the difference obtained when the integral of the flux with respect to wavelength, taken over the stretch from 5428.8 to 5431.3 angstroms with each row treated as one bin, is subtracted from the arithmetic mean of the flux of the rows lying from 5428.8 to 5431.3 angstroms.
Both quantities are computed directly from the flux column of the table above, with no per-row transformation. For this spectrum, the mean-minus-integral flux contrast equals -12.9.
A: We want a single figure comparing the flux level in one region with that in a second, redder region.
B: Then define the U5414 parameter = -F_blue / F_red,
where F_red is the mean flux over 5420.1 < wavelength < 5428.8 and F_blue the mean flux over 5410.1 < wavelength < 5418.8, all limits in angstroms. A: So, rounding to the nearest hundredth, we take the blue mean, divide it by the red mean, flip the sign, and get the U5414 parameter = -1.03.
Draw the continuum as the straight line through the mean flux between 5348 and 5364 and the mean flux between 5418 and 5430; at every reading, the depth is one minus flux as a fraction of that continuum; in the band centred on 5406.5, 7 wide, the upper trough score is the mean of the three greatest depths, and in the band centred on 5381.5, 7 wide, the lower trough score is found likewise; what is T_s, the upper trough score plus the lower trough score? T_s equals 0.14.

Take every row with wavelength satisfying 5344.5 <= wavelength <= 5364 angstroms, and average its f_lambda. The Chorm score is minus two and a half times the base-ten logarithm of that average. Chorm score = -2.43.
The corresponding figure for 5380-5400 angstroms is -2.41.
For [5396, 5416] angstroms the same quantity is -2.38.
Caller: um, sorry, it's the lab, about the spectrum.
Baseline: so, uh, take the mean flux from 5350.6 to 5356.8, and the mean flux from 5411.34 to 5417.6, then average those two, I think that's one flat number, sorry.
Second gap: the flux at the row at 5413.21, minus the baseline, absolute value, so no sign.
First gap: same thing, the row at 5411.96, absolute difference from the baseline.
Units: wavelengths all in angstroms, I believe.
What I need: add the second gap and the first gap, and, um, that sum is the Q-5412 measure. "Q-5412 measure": 0.92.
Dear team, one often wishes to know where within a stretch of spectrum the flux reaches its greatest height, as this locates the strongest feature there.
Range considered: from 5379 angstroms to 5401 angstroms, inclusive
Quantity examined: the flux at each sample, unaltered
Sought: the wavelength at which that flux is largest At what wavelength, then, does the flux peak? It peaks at 5379.66 angstroms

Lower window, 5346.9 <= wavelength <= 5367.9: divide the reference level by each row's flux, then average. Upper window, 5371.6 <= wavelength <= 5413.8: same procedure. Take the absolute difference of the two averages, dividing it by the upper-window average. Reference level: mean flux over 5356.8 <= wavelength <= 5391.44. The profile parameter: 0.009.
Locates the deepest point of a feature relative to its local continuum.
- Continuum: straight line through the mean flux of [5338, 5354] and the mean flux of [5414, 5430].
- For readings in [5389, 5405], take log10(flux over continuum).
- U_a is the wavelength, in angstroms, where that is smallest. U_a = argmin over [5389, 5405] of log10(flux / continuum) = 5404.49 angstroms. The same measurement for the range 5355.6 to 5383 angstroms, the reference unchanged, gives 5368.52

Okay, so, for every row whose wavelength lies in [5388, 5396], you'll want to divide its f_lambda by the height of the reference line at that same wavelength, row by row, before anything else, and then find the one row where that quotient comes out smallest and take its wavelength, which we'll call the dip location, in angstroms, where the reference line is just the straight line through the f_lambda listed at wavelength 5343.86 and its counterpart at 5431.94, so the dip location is 5395.79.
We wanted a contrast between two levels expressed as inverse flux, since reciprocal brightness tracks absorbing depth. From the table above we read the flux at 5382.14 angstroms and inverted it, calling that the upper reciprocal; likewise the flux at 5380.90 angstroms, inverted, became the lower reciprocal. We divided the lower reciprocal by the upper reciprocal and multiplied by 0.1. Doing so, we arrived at 0.104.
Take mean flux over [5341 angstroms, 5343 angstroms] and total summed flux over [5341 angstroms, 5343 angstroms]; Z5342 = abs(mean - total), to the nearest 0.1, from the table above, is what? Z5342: 8.9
